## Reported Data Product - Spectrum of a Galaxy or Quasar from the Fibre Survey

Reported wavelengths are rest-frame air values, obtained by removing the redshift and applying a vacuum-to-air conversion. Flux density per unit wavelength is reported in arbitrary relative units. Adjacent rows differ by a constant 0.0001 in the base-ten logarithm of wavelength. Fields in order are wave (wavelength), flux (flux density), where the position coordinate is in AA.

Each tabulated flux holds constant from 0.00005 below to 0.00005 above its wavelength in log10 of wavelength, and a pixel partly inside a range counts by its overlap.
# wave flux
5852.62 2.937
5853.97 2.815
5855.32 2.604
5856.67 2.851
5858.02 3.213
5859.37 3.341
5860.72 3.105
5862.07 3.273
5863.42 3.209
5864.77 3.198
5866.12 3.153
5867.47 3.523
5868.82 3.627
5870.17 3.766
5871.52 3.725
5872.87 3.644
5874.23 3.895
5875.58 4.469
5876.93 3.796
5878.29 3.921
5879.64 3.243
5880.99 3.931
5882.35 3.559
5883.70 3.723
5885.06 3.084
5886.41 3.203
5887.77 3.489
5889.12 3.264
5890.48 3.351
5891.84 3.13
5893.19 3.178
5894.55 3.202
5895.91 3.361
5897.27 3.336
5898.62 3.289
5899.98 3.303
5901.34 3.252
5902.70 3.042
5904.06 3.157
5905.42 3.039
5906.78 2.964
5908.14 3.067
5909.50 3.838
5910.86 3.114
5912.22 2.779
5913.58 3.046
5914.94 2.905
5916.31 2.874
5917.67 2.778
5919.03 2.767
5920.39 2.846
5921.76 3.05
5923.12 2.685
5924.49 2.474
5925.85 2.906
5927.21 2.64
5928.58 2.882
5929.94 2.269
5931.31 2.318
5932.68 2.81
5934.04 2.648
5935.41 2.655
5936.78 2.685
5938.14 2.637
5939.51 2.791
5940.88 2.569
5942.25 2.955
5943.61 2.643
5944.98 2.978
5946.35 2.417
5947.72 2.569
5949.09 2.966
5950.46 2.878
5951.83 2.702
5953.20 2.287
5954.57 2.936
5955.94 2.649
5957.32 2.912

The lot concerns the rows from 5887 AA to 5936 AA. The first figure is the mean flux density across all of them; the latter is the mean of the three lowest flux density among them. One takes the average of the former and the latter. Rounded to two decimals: 2.67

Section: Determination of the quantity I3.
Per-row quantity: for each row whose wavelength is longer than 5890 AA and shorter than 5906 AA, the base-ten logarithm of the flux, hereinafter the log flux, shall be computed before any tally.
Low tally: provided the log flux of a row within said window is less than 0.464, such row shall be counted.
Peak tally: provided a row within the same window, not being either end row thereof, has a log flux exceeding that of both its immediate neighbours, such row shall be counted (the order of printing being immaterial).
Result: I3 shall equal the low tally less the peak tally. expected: -3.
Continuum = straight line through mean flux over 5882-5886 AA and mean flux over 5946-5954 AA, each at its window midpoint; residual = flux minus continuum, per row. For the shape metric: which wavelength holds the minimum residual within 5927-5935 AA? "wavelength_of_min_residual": 5929.94 AA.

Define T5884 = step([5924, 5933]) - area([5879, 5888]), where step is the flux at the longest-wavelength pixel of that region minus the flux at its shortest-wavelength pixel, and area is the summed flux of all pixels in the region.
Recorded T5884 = -23.9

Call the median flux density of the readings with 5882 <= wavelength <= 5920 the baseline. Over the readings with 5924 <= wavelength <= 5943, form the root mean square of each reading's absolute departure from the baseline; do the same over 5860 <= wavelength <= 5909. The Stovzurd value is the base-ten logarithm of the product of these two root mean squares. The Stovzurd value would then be -0.7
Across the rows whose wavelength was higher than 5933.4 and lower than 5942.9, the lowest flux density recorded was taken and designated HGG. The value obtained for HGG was 2.569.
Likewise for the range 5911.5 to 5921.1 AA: 2.767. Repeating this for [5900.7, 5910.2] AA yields 2.964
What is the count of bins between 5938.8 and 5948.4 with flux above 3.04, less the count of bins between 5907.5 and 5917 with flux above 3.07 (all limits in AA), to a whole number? -2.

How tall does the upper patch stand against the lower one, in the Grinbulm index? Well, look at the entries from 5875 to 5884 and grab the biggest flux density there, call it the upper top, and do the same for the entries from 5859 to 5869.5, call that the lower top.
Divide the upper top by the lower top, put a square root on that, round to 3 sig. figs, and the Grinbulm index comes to 1.11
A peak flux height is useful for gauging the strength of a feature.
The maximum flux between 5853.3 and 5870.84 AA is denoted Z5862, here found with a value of 3.766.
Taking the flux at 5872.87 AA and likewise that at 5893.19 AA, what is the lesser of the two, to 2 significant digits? 3.2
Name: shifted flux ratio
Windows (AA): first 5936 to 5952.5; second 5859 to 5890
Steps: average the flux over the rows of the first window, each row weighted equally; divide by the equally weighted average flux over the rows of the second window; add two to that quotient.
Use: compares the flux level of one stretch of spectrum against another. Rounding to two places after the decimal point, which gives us 2.77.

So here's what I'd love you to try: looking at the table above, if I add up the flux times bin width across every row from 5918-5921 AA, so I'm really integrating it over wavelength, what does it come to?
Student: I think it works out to 8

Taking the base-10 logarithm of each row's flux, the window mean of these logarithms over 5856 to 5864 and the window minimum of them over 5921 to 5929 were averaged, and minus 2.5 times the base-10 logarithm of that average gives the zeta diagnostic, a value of 0.88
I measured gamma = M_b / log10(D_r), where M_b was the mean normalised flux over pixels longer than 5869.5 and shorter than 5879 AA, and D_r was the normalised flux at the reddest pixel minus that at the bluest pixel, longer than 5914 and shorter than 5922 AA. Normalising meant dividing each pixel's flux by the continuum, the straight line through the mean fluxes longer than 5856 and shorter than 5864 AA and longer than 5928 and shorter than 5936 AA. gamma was -1.1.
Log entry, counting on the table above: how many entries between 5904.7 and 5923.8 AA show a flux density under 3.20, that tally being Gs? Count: 13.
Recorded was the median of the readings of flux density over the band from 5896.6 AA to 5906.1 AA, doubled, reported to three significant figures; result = 6.50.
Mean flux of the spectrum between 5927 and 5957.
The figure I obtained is 2.68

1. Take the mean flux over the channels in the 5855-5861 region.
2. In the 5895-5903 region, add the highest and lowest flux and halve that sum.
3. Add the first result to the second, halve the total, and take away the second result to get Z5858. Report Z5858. -0.1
